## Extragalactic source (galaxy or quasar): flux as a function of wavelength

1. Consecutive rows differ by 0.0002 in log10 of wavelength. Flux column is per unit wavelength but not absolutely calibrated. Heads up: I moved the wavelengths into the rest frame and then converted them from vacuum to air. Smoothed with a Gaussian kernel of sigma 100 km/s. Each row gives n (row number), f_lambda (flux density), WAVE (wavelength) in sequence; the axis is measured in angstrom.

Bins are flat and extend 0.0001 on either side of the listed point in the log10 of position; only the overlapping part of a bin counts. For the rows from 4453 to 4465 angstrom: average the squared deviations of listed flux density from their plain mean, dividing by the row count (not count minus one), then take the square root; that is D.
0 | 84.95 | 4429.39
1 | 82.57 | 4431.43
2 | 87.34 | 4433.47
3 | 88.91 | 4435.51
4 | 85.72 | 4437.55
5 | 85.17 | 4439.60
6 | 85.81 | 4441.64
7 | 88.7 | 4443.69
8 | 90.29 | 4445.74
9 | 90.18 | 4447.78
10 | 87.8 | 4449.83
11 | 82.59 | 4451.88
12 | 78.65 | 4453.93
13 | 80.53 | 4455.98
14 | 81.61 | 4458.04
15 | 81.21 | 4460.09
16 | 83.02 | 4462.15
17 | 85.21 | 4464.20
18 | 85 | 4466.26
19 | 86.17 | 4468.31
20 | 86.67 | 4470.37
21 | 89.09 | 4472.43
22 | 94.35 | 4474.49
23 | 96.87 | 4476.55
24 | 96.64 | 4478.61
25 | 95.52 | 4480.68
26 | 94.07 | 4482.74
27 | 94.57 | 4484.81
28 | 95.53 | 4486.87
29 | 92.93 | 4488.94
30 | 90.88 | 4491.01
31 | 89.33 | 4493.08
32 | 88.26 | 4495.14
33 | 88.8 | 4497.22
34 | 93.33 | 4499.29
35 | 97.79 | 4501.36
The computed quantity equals 2.04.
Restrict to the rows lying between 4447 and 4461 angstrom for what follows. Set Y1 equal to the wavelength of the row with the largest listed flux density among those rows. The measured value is 4447.78 angstrom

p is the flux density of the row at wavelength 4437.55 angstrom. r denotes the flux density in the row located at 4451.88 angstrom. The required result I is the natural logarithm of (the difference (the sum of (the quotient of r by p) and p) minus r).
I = 1.41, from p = 85.72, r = 82.59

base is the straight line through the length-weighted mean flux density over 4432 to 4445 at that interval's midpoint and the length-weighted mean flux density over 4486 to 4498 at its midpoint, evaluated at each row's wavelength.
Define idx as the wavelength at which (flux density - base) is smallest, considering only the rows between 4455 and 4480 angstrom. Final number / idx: 4455.98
